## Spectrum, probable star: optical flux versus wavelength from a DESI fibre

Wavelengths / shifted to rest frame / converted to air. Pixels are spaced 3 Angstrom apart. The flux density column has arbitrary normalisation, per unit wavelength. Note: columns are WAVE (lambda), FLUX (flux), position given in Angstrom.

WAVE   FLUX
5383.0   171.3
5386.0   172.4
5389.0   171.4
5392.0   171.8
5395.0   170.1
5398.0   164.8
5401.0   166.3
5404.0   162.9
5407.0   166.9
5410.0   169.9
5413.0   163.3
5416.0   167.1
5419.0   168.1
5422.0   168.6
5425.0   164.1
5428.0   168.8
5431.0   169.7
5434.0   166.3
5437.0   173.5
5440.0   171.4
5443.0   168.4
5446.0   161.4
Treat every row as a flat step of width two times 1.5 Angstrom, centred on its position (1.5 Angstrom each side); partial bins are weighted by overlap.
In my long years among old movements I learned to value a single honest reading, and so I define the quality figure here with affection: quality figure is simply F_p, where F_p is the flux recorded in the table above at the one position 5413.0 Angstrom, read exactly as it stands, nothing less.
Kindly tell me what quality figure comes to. 163.3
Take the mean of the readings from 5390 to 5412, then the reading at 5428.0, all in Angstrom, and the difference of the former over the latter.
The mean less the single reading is -1.3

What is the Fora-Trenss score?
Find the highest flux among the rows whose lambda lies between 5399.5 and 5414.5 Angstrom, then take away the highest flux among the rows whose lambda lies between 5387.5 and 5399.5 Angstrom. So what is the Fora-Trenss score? -1.9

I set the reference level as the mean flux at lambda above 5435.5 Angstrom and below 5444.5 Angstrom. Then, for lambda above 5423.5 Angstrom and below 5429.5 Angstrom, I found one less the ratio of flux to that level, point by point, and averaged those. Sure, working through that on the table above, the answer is 0.027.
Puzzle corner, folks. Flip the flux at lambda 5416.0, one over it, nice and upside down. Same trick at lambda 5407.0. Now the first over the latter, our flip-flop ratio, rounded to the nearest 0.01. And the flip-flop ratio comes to 1.00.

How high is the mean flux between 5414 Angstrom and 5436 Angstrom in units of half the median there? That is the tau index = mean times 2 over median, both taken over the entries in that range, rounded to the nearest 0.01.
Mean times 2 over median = 1.99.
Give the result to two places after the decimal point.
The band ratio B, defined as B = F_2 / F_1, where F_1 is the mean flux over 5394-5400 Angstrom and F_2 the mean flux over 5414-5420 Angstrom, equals 1.00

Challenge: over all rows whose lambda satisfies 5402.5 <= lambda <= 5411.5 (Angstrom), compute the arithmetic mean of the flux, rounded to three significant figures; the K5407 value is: 167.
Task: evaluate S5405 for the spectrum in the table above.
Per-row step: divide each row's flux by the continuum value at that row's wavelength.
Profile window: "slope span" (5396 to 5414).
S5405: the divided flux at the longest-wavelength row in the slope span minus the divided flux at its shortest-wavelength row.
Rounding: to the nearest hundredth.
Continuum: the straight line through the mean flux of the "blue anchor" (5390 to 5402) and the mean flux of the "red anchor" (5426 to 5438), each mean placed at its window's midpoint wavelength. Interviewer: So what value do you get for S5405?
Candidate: -0.01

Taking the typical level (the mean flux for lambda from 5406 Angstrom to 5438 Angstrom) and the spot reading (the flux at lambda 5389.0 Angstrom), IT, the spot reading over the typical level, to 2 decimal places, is 1.02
